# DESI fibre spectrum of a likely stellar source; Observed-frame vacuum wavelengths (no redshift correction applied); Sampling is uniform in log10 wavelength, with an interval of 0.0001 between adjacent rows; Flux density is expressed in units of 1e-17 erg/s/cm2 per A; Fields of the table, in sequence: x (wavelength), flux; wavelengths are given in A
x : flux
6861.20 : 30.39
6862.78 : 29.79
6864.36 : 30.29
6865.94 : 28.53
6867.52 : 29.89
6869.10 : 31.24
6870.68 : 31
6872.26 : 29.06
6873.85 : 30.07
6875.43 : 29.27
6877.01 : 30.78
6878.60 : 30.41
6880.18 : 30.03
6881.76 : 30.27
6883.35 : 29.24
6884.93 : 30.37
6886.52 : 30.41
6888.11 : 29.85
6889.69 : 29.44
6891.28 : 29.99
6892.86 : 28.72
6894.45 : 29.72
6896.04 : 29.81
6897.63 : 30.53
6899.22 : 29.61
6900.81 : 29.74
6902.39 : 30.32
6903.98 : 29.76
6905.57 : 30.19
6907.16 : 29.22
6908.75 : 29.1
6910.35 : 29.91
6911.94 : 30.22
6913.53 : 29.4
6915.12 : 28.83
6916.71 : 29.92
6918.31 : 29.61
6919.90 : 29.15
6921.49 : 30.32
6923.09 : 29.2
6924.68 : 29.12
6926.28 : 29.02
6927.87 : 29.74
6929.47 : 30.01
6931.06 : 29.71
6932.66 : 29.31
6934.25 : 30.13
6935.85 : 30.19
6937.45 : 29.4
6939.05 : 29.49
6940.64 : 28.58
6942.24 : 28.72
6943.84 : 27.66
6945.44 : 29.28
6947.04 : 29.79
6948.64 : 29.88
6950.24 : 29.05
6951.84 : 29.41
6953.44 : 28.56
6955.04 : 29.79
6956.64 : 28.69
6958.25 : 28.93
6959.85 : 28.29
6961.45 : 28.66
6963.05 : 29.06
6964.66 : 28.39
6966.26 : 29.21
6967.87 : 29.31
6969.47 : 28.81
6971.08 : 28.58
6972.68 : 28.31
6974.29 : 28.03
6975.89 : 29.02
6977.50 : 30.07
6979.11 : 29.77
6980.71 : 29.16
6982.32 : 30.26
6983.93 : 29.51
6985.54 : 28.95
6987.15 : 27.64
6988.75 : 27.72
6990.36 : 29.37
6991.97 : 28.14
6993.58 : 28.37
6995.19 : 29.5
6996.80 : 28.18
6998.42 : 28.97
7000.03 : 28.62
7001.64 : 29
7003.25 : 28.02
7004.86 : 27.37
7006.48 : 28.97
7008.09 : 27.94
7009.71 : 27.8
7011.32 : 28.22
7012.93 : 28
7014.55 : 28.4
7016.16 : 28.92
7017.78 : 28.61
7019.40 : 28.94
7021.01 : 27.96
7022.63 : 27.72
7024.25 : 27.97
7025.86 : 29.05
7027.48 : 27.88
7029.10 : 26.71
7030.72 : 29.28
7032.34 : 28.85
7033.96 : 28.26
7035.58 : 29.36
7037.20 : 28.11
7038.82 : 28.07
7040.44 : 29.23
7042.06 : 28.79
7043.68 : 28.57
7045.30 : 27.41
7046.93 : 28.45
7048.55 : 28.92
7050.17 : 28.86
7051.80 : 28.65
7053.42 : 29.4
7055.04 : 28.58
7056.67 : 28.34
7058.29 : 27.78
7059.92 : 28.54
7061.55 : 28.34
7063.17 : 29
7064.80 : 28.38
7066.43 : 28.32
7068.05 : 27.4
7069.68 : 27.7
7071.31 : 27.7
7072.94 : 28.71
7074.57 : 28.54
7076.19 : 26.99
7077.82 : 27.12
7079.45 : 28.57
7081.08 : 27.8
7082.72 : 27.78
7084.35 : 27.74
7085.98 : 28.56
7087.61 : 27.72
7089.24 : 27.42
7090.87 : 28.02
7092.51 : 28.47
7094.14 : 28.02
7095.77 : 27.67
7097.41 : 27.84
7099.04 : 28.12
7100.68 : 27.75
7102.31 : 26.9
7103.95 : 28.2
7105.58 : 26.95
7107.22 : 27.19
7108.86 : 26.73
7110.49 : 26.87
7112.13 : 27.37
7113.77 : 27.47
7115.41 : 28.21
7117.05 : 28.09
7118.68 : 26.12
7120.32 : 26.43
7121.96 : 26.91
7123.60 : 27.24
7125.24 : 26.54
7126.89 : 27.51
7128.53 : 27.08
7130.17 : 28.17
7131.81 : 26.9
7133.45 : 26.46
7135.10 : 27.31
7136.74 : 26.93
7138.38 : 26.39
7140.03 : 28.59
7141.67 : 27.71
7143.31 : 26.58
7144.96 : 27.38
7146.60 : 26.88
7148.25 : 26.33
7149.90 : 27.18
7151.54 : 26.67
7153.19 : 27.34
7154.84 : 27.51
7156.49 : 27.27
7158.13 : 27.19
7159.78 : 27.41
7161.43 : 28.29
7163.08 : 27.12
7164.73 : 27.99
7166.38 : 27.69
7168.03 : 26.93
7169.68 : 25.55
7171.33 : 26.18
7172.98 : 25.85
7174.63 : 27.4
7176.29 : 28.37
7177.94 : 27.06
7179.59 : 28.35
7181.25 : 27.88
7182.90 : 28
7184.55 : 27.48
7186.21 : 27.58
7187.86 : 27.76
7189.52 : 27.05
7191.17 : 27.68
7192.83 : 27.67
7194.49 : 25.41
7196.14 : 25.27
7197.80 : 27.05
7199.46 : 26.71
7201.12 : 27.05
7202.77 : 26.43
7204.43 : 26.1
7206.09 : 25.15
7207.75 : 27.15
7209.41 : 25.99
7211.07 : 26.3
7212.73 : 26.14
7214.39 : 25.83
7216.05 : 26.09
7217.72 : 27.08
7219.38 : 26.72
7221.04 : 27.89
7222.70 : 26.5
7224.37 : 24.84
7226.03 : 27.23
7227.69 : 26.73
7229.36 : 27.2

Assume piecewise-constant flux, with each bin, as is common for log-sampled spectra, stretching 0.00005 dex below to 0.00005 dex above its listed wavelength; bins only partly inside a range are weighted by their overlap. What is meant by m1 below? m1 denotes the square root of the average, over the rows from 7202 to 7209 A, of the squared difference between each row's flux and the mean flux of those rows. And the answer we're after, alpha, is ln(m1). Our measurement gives -0.3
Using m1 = 0.72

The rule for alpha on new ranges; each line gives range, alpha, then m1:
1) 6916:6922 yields -0.8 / 0.43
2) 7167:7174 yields -0.7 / 0.51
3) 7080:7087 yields -1.1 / 0.34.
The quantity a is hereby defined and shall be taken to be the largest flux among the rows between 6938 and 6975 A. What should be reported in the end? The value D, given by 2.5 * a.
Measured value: 74.7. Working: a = 29.88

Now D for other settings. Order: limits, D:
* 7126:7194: 71.5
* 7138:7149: 71.5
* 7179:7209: 70.9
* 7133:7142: 71.5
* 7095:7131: 70.5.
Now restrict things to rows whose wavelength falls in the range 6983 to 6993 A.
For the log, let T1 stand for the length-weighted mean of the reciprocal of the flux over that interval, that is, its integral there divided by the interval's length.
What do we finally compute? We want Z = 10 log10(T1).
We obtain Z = -14.6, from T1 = 0.0350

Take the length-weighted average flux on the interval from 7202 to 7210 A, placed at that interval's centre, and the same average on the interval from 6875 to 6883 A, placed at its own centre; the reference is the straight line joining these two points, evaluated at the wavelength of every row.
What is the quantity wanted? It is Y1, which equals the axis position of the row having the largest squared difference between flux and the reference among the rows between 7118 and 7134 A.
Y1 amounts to 7118.68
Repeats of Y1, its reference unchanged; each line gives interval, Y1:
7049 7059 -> 7053.42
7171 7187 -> 7179.59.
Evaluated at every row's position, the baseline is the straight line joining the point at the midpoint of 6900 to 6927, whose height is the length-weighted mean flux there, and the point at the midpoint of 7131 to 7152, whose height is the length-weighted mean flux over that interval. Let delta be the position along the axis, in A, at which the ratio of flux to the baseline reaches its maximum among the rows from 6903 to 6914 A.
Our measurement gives 6911.94 A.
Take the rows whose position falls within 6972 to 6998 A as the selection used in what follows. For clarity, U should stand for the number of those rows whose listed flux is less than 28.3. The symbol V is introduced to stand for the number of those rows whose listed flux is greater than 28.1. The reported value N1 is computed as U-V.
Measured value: -8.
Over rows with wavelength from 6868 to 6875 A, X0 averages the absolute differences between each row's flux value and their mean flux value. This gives 0.78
